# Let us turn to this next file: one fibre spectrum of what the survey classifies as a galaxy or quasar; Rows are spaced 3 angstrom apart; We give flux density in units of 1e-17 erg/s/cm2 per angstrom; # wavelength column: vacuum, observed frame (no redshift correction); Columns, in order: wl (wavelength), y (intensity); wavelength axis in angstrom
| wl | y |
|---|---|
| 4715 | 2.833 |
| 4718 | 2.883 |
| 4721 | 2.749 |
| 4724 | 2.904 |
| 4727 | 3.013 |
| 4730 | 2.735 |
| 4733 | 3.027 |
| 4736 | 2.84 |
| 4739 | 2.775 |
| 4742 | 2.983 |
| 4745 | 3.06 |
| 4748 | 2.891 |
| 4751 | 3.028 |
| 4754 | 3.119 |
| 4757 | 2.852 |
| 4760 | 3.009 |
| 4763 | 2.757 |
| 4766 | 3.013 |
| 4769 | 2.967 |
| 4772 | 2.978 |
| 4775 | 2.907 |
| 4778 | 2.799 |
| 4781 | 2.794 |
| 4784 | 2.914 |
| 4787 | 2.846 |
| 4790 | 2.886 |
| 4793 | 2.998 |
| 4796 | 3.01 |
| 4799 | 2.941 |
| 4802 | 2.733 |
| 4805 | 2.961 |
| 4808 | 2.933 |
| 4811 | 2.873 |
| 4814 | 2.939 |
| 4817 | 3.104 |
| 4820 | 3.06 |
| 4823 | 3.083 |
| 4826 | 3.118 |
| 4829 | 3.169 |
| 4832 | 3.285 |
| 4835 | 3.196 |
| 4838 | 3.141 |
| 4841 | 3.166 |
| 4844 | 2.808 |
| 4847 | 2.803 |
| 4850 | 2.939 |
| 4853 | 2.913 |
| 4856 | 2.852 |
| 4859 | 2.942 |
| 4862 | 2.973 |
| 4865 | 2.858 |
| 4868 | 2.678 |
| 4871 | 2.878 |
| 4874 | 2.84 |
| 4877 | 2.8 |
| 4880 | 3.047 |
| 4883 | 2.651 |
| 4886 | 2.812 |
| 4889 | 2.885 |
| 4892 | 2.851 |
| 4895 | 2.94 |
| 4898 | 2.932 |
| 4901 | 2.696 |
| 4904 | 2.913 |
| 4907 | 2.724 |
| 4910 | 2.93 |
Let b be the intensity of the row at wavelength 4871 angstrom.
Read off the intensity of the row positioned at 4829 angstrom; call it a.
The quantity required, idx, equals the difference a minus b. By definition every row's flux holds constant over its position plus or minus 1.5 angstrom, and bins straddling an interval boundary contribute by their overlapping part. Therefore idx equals 0.29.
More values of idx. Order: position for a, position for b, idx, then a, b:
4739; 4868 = 0.10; 2.775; 2.678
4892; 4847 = 0.05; 2.851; 2.803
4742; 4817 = -0.12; 2.983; 3.104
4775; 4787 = 0.06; 2.907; 2.846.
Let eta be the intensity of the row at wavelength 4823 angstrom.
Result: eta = 3.083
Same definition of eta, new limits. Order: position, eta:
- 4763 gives 2.757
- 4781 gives 2.794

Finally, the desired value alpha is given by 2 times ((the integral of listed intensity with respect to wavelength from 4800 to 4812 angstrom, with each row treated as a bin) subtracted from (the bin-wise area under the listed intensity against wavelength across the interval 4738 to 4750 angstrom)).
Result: 1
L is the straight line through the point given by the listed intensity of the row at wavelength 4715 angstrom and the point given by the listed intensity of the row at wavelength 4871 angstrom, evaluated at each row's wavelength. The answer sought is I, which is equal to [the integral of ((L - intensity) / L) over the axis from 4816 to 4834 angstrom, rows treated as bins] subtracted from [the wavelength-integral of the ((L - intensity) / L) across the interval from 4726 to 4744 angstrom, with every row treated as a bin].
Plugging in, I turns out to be 1.4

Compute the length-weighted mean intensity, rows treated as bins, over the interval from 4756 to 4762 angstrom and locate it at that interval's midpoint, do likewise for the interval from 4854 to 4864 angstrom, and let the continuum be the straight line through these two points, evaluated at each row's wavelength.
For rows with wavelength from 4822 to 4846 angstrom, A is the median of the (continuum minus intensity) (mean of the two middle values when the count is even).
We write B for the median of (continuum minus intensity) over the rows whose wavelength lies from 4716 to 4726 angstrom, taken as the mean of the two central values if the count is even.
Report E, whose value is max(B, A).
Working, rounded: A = -0.23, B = 0.04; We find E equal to 0.04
